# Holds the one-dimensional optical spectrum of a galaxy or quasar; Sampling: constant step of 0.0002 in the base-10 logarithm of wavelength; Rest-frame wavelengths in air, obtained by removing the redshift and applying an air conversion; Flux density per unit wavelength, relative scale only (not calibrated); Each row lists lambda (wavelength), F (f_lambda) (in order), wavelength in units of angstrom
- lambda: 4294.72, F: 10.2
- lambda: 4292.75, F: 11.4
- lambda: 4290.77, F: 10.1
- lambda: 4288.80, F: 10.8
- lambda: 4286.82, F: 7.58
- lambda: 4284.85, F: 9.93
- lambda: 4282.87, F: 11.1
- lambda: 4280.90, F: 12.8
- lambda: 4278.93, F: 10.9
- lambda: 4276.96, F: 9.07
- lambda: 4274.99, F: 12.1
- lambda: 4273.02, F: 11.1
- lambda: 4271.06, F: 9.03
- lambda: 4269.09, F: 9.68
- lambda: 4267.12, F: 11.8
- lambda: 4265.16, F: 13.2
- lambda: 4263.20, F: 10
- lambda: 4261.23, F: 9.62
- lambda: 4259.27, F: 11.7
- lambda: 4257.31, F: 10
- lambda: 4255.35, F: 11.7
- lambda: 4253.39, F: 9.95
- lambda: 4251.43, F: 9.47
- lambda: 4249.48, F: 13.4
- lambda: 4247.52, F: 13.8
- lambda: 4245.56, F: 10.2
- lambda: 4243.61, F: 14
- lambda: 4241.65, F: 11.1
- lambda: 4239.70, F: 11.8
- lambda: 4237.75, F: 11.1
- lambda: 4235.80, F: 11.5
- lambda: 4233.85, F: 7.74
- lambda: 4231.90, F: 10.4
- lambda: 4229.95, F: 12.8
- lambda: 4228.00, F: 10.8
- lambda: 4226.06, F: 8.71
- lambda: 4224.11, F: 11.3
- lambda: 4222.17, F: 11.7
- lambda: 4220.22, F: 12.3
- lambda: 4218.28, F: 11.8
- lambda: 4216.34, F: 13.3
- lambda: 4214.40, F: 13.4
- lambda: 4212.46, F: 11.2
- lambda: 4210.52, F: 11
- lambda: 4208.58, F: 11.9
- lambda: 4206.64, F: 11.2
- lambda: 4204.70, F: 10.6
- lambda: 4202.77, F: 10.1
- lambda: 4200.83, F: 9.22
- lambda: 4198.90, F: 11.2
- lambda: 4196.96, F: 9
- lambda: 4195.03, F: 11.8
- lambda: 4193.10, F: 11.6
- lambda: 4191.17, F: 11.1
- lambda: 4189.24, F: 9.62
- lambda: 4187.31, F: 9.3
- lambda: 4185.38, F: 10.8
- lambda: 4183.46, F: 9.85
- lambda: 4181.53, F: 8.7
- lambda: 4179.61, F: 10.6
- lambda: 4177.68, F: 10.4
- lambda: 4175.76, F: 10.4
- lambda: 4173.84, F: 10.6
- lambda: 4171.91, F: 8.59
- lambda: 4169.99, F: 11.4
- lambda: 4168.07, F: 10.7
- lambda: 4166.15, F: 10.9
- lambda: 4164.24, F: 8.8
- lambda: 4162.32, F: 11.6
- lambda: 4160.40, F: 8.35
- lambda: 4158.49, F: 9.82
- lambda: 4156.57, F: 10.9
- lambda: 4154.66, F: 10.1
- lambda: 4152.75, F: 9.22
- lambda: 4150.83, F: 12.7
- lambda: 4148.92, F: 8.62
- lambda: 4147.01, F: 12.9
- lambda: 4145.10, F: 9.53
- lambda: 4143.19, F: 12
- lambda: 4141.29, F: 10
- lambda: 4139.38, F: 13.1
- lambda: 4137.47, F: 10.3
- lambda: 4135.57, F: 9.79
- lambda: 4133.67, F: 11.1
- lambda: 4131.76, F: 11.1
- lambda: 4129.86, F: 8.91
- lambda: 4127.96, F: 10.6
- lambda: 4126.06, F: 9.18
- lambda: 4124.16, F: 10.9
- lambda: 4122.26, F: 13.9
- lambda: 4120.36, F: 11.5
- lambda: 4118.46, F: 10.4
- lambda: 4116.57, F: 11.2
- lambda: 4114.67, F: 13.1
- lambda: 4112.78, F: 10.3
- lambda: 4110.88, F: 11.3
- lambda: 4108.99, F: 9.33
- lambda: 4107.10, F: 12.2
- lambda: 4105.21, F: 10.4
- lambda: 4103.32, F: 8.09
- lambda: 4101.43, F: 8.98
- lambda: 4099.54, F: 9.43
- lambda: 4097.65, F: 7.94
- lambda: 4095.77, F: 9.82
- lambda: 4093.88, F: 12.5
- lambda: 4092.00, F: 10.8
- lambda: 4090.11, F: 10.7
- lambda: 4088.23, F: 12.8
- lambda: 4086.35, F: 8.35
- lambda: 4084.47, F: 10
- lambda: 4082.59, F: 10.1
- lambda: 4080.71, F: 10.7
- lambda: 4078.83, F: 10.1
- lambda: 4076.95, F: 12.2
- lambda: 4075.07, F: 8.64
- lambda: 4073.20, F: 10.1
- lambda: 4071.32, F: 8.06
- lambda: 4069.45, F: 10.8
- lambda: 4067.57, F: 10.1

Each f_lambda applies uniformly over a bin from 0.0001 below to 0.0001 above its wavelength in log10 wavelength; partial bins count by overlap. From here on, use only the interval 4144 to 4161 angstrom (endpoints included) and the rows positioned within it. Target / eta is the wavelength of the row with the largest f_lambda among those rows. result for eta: 4147.01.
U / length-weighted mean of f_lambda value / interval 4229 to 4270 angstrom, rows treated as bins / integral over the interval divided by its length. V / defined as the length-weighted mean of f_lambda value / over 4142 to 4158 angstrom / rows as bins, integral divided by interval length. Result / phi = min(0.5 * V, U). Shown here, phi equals 5.35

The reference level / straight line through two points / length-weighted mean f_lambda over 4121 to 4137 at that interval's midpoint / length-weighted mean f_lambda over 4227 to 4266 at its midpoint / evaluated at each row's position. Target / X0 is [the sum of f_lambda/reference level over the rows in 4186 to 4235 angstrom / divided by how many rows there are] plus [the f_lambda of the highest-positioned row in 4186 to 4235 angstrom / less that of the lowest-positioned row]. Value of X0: -0.6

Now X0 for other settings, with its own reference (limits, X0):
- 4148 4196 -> 4.1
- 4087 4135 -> -0.7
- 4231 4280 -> 1.5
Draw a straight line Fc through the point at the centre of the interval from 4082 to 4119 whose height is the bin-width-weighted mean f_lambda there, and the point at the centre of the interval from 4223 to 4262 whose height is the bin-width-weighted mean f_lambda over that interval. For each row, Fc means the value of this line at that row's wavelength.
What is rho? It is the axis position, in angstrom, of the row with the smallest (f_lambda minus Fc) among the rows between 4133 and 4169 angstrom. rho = 4160.40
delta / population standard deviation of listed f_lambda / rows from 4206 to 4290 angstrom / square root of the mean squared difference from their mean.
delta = 1.51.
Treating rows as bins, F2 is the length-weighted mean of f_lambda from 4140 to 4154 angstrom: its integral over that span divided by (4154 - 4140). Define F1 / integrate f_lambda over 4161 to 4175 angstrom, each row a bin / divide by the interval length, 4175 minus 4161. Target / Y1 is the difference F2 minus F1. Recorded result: 0.44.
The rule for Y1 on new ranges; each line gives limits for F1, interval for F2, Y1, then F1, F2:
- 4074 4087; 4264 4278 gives 0.79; 10.1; 10.8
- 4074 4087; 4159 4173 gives -0.01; 10.1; 10.0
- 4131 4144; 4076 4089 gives -0.47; 11.0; 10.6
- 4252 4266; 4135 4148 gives 0.31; 10.8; 11.1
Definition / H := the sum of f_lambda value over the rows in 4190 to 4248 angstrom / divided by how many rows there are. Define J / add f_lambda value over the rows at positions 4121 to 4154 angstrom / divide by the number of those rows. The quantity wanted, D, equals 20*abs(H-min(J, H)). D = 9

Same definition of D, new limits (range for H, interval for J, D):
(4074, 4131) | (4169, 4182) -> 8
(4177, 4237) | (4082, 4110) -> 14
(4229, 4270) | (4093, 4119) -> 17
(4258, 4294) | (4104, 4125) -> 0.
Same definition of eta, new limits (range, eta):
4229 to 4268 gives 4243.61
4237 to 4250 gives 4243.61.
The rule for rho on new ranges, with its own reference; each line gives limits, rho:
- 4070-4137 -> 4097.65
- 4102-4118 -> 4103.32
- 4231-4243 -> 4233.85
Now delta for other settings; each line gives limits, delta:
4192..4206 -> 1.03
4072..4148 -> 1.44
